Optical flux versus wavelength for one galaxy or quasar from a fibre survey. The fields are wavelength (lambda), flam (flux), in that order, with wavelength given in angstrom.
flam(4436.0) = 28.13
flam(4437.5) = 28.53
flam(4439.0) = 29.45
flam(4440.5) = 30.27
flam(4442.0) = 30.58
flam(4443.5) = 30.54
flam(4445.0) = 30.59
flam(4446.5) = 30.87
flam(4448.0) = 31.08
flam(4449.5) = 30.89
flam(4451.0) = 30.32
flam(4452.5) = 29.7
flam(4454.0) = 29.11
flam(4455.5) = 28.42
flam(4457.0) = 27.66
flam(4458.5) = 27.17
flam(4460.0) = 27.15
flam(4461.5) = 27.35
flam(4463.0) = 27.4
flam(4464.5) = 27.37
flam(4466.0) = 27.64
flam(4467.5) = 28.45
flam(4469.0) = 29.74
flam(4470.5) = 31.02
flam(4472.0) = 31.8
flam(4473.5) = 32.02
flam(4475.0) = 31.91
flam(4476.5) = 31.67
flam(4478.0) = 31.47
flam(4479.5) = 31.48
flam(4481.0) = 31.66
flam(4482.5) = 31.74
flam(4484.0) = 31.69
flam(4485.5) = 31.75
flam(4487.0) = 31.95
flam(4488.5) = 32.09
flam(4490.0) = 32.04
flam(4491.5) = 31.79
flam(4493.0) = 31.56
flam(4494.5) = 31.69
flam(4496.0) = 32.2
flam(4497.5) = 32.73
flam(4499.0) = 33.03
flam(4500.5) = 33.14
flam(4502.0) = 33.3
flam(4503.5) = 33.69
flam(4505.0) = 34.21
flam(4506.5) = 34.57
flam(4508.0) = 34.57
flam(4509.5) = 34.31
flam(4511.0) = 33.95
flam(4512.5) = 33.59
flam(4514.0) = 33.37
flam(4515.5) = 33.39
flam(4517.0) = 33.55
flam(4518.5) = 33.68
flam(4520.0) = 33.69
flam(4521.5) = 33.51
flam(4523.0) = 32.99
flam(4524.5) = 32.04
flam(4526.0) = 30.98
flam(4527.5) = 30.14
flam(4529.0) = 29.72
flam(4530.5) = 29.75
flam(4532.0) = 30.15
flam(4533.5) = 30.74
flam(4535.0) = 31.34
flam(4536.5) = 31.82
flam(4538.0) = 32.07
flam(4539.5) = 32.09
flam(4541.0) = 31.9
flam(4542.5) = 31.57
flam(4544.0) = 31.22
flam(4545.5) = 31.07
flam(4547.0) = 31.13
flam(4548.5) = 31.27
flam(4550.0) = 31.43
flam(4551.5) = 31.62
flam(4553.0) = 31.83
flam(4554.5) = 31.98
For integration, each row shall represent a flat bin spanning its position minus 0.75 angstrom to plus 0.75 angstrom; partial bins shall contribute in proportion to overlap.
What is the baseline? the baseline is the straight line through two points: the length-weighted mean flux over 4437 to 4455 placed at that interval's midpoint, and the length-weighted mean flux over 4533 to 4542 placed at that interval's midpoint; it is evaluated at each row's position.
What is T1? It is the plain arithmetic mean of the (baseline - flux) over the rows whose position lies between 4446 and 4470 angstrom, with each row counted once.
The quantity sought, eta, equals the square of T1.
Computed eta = 2.5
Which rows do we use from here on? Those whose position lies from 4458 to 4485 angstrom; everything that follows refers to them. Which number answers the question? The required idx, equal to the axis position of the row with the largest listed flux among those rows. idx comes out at 4473.5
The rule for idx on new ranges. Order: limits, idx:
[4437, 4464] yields 4448.0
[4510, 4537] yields 4511.0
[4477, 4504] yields 4503.5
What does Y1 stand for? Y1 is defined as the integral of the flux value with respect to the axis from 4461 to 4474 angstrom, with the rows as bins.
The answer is 379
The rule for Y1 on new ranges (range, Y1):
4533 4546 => 410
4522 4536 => 433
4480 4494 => 445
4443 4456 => 393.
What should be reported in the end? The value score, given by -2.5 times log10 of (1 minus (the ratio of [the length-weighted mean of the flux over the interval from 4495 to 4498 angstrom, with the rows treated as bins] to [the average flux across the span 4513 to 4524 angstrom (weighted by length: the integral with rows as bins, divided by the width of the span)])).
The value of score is 3.8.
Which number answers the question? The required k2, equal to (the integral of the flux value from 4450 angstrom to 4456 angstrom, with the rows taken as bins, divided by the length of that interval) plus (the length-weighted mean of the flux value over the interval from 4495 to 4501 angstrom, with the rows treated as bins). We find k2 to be 62.2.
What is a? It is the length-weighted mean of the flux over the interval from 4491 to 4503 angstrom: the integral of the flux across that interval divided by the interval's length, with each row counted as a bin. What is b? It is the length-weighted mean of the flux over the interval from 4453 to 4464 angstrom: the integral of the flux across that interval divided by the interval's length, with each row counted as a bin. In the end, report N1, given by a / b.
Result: 1.17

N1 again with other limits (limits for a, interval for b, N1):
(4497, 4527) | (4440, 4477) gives 1.13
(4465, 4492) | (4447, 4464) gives 1.08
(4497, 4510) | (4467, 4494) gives 1.07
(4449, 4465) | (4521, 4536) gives 0.91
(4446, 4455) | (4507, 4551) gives 0.94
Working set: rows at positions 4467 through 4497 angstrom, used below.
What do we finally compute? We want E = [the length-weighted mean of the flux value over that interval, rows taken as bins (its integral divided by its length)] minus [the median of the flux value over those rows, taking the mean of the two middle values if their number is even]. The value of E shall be -0.193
